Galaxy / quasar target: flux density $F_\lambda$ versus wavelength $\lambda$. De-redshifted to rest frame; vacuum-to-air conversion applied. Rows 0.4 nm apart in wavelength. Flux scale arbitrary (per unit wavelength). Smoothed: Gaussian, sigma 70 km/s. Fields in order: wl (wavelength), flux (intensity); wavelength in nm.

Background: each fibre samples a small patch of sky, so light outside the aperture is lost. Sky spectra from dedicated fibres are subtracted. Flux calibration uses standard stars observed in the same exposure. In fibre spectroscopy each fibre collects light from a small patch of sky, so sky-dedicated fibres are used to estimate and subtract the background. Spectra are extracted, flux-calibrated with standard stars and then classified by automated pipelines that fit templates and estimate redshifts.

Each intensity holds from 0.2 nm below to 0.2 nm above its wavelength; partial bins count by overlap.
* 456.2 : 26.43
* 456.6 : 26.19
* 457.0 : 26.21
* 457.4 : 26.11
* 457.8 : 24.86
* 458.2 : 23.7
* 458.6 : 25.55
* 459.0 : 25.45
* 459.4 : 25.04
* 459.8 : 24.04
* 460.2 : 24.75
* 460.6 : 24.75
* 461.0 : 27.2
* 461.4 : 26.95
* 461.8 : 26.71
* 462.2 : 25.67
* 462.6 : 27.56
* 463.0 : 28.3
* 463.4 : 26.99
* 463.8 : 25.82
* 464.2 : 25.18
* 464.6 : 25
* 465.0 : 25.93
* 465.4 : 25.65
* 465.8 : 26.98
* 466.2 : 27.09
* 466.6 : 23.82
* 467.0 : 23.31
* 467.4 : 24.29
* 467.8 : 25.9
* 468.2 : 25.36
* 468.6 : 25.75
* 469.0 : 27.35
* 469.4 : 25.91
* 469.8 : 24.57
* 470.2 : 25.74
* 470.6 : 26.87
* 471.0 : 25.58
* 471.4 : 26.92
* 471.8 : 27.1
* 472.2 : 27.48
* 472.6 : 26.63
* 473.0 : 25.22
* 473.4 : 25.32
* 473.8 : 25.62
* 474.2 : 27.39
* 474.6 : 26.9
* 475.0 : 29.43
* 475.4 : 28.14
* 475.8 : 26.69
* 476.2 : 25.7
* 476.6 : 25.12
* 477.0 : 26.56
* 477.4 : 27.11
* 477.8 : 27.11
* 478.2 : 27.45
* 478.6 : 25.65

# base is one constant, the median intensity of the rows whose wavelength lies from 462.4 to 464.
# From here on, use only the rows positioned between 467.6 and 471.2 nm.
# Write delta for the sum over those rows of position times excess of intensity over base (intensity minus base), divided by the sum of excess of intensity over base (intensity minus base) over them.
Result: 469.39 nm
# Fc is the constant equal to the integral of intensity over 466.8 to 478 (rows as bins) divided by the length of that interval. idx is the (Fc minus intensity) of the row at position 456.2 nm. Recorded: -0.2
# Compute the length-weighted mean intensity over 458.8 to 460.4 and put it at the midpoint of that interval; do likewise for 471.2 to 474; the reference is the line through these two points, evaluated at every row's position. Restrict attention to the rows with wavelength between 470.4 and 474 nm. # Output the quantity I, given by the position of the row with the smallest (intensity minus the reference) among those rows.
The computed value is 473.0 nm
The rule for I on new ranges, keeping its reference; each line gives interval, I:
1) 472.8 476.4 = 473.0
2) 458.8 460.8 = 459.8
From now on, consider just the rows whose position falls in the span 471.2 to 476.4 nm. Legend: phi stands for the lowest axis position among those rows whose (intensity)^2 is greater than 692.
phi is 471.4 nm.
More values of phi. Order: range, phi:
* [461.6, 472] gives 461.8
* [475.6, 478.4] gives 475.8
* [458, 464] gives 461.0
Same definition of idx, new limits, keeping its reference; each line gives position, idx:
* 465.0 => 0.3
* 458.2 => 2.6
